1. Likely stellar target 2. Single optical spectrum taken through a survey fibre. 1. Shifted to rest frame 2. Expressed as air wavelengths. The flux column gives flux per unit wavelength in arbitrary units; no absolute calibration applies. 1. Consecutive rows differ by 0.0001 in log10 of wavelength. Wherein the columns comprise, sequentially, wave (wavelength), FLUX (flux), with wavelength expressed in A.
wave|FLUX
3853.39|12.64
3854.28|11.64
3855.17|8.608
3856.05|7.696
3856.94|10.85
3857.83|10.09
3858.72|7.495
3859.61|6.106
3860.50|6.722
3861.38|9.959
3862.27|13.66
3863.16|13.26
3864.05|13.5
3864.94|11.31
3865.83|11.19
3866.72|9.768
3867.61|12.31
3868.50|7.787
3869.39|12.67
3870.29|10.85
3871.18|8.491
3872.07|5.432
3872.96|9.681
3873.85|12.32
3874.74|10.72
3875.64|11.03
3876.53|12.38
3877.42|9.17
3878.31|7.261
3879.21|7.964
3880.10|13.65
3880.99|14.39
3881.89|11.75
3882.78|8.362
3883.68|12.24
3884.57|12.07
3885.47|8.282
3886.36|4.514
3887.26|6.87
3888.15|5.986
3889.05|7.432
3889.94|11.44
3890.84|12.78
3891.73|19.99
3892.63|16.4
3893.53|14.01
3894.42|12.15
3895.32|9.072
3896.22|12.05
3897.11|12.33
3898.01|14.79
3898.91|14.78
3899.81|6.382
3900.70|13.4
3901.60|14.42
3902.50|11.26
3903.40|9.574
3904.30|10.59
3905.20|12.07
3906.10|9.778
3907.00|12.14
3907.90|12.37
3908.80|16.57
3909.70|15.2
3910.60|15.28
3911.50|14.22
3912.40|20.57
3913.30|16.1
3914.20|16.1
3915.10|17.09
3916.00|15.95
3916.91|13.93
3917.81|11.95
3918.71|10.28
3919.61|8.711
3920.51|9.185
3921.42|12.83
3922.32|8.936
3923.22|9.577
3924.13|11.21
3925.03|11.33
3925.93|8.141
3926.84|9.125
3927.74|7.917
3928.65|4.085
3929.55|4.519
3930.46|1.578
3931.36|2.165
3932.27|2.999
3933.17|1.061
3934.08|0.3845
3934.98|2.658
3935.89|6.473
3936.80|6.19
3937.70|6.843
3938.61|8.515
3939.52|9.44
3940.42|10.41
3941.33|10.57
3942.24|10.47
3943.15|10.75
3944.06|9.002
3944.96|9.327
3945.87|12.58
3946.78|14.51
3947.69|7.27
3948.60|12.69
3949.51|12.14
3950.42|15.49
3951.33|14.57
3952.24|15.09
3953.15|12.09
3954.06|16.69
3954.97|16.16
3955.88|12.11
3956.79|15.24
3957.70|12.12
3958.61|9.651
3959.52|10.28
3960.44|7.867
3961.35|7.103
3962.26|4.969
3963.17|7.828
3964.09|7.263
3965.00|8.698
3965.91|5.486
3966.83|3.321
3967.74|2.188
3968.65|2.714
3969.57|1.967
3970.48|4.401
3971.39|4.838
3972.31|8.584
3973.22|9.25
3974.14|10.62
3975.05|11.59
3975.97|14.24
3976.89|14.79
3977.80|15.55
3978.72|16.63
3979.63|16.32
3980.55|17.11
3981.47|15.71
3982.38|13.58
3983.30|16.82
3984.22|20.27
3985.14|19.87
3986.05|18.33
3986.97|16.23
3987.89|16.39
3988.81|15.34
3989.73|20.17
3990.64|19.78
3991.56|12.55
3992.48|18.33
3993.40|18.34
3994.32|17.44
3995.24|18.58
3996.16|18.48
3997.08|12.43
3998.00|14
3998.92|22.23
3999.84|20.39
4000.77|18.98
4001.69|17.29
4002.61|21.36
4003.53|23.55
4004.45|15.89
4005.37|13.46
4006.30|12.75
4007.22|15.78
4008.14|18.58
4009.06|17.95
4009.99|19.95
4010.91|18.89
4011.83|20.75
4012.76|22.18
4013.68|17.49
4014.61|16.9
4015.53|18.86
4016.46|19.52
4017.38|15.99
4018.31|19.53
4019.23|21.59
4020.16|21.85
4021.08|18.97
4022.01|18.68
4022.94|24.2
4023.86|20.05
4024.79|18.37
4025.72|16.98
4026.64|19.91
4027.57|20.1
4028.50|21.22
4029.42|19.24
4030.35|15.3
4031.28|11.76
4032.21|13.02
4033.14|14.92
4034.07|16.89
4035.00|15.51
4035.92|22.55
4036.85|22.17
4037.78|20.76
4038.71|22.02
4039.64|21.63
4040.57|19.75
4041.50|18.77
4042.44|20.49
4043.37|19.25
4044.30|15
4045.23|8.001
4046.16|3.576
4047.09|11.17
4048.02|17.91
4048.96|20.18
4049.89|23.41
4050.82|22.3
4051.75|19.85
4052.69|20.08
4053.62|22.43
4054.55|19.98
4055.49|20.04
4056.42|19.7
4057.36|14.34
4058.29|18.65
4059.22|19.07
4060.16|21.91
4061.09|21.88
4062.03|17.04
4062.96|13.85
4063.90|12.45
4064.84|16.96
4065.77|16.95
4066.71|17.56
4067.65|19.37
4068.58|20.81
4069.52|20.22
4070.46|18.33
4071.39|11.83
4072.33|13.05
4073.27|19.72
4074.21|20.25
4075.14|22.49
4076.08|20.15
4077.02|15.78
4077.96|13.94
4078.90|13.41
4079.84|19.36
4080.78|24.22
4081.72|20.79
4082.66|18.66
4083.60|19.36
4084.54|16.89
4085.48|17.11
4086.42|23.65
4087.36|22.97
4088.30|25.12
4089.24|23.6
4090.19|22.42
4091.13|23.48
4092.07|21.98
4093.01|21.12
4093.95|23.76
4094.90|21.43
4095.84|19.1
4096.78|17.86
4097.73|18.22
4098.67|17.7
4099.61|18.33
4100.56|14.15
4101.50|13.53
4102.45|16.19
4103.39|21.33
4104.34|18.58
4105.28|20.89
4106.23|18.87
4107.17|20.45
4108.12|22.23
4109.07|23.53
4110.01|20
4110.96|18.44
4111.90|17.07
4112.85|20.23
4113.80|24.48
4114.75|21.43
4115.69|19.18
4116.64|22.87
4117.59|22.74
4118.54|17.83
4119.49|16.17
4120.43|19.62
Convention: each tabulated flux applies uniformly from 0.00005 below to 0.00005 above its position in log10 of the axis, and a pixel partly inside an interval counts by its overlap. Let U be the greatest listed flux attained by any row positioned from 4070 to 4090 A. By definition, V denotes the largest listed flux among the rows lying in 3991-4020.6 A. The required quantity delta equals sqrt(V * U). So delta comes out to 24.3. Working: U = 25.12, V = 23.55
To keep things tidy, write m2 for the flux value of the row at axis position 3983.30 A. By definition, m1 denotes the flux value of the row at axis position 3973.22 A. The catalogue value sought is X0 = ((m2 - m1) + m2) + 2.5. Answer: 27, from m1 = 9.25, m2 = 16.82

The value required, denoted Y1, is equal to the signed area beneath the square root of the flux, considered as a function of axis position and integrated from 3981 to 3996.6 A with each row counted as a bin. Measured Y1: 65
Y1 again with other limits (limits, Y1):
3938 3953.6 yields 52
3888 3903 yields 52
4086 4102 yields 72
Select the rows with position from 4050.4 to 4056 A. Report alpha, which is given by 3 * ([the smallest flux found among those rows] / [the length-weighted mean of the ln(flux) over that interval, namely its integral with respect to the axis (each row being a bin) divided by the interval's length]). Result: 20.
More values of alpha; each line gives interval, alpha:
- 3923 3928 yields 11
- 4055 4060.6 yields 15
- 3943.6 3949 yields 9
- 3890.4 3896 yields 10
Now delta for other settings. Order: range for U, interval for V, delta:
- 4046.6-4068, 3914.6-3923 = 20.0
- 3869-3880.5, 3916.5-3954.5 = 15.1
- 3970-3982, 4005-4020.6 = 19.5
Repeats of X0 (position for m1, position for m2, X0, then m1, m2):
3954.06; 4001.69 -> 20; 16.69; 17.29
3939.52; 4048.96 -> 33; 9.44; 20.18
